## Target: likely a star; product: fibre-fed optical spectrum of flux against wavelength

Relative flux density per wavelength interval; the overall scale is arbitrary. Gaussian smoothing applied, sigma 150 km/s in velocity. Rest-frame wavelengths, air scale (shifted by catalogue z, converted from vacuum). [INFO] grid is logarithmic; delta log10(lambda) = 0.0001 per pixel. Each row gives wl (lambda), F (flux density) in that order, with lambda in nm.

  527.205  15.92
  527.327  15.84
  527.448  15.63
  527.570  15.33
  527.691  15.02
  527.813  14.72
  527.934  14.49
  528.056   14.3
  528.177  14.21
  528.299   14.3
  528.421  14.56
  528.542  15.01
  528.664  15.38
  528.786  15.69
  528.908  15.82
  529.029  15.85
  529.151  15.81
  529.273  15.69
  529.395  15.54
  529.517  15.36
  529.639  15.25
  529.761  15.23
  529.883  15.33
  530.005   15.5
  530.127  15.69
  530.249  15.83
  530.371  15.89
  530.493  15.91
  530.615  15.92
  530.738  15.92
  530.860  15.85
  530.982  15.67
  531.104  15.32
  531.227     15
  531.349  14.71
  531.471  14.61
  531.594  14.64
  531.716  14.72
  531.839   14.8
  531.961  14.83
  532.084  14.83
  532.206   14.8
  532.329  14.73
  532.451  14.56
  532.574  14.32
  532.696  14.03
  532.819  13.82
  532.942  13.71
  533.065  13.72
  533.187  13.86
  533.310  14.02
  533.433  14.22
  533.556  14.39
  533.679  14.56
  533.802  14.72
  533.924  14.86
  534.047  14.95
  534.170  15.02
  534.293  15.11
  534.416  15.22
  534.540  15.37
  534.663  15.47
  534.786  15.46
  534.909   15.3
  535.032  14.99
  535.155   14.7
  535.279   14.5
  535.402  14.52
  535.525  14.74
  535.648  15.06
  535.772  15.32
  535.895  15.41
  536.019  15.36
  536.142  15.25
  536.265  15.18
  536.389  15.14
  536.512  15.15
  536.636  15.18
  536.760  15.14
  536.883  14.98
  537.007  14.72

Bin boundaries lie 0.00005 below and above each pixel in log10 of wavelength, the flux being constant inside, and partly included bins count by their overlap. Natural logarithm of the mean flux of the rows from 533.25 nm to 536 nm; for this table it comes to 2.70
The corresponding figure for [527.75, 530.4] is 2.72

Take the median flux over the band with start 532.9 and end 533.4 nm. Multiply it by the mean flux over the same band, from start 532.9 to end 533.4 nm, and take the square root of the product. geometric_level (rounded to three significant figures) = 13.8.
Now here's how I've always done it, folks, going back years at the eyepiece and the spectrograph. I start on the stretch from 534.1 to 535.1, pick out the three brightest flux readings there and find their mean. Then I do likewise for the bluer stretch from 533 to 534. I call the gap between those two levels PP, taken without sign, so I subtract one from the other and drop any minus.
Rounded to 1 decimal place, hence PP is 0.7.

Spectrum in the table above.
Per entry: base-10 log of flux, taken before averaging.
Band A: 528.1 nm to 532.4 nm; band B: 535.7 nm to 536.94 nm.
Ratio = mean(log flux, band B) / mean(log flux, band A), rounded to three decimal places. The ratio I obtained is 0.999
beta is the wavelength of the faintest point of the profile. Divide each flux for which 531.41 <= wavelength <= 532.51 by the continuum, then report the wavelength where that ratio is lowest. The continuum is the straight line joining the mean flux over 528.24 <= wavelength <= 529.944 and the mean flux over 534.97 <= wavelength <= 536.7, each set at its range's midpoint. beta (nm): 532.451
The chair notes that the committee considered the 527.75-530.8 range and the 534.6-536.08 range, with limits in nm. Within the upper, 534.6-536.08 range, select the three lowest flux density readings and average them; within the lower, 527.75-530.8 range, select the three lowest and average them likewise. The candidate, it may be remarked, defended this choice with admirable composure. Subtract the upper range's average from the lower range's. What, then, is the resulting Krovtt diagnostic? -0.3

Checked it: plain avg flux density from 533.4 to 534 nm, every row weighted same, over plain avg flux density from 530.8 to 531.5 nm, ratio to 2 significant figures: 0.96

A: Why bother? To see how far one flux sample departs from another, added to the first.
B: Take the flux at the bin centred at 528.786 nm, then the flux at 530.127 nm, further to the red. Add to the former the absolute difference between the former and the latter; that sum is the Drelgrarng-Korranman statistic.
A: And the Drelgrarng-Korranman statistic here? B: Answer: 15.7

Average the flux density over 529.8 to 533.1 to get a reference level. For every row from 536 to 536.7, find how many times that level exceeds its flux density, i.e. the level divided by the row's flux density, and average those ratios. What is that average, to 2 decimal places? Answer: 0.99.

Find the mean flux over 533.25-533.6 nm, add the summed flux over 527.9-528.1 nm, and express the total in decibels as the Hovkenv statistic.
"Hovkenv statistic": 16.3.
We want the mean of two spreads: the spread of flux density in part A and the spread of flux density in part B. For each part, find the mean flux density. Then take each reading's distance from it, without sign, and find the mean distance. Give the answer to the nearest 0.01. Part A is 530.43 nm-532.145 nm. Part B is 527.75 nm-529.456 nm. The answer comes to 0.54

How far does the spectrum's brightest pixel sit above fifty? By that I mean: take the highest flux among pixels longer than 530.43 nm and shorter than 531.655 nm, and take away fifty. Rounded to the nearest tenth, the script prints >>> -34.1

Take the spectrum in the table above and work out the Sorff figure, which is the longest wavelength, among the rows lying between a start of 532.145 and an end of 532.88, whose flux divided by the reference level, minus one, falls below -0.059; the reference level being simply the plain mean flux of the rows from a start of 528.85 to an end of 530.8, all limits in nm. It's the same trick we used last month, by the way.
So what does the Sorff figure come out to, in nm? 532.819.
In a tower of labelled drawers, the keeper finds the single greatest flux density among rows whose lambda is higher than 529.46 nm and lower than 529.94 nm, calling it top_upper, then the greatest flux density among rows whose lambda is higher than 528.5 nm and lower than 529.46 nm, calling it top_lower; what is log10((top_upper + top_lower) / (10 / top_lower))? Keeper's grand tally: 1.69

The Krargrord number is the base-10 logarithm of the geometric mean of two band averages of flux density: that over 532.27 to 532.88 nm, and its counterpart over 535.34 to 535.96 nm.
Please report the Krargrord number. 1.17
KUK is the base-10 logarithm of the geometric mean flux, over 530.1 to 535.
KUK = 1.173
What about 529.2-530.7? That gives 1.193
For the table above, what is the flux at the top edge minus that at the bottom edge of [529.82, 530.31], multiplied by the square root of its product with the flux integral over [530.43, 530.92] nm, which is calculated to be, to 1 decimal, 1.0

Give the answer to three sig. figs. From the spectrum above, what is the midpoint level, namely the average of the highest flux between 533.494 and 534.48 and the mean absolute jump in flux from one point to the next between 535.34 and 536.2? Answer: 7.70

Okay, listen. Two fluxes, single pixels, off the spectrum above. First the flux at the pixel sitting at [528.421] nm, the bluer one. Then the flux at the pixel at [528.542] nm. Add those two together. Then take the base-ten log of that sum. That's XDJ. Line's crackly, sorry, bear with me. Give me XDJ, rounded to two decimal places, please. 1.47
